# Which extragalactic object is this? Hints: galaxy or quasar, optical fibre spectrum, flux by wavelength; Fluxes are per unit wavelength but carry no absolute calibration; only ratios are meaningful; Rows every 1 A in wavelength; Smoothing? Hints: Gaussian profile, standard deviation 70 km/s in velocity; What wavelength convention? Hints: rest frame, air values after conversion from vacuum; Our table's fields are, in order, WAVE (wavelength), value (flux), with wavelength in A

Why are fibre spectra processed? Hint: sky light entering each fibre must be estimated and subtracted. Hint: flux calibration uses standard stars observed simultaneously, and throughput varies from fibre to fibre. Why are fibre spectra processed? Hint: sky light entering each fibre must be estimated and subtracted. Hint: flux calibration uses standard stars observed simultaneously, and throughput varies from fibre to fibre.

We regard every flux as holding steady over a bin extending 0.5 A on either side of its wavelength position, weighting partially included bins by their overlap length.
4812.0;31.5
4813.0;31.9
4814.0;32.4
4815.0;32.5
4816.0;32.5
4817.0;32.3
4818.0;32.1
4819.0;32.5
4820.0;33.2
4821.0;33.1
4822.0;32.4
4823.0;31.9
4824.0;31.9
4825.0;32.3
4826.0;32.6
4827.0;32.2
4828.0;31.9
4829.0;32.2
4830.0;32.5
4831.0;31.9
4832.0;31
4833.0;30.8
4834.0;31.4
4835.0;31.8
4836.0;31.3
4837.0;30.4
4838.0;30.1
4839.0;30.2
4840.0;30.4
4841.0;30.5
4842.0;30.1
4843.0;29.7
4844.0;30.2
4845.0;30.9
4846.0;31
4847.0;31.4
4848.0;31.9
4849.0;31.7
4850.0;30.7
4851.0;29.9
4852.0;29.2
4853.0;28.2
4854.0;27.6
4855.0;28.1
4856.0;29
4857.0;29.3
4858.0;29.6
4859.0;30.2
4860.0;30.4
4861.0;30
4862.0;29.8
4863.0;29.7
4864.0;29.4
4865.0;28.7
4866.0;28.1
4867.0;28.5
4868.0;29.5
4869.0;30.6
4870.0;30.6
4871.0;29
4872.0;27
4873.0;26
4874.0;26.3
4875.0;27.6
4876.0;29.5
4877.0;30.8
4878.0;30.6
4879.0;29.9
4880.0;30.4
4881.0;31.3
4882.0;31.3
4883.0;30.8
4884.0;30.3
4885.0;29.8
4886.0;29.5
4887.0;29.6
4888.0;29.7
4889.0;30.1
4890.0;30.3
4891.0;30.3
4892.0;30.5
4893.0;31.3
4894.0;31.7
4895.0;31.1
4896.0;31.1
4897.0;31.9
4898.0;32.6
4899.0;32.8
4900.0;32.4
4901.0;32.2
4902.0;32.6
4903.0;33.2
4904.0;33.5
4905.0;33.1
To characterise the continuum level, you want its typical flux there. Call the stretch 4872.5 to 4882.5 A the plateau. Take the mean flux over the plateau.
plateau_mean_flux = 29.4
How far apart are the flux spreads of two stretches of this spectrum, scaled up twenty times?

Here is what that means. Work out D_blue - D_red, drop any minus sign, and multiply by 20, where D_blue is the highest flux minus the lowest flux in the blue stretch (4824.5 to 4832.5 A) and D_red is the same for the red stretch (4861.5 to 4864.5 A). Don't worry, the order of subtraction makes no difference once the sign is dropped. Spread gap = 24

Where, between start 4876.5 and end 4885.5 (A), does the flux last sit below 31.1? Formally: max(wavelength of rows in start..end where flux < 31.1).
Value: 4885.0 A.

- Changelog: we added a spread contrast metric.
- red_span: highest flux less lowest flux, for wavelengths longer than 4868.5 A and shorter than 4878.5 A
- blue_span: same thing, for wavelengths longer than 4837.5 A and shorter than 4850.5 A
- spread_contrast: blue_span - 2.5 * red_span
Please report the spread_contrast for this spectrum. -10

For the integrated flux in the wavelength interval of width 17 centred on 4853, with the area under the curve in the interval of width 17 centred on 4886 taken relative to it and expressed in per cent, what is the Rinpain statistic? 102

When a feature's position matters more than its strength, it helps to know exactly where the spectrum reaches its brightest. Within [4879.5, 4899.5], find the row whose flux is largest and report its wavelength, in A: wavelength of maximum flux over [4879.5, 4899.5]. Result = 4899.0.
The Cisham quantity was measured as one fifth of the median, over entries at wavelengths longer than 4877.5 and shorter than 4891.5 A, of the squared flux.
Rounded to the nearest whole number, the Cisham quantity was 184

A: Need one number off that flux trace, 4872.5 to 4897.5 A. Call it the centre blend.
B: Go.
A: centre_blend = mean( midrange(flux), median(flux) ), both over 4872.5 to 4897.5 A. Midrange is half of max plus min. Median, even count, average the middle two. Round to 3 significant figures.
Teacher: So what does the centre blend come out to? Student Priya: 29.6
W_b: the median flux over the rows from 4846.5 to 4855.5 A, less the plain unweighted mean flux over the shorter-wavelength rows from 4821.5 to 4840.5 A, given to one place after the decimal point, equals -1.6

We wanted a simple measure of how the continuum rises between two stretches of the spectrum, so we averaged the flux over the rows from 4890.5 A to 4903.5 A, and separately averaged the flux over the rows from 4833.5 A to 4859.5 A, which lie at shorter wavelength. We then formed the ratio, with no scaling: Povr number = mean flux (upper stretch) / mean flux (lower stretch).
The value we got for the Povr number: 1.05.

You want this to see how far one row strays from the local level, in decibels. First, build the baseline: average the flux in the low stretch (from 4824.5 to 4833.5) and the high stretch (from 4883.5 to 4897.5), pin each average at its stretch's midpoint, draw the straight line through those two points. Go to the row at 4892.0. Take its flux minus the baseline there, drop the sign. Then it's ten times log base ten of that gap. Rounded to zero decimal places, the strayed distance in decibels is -17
